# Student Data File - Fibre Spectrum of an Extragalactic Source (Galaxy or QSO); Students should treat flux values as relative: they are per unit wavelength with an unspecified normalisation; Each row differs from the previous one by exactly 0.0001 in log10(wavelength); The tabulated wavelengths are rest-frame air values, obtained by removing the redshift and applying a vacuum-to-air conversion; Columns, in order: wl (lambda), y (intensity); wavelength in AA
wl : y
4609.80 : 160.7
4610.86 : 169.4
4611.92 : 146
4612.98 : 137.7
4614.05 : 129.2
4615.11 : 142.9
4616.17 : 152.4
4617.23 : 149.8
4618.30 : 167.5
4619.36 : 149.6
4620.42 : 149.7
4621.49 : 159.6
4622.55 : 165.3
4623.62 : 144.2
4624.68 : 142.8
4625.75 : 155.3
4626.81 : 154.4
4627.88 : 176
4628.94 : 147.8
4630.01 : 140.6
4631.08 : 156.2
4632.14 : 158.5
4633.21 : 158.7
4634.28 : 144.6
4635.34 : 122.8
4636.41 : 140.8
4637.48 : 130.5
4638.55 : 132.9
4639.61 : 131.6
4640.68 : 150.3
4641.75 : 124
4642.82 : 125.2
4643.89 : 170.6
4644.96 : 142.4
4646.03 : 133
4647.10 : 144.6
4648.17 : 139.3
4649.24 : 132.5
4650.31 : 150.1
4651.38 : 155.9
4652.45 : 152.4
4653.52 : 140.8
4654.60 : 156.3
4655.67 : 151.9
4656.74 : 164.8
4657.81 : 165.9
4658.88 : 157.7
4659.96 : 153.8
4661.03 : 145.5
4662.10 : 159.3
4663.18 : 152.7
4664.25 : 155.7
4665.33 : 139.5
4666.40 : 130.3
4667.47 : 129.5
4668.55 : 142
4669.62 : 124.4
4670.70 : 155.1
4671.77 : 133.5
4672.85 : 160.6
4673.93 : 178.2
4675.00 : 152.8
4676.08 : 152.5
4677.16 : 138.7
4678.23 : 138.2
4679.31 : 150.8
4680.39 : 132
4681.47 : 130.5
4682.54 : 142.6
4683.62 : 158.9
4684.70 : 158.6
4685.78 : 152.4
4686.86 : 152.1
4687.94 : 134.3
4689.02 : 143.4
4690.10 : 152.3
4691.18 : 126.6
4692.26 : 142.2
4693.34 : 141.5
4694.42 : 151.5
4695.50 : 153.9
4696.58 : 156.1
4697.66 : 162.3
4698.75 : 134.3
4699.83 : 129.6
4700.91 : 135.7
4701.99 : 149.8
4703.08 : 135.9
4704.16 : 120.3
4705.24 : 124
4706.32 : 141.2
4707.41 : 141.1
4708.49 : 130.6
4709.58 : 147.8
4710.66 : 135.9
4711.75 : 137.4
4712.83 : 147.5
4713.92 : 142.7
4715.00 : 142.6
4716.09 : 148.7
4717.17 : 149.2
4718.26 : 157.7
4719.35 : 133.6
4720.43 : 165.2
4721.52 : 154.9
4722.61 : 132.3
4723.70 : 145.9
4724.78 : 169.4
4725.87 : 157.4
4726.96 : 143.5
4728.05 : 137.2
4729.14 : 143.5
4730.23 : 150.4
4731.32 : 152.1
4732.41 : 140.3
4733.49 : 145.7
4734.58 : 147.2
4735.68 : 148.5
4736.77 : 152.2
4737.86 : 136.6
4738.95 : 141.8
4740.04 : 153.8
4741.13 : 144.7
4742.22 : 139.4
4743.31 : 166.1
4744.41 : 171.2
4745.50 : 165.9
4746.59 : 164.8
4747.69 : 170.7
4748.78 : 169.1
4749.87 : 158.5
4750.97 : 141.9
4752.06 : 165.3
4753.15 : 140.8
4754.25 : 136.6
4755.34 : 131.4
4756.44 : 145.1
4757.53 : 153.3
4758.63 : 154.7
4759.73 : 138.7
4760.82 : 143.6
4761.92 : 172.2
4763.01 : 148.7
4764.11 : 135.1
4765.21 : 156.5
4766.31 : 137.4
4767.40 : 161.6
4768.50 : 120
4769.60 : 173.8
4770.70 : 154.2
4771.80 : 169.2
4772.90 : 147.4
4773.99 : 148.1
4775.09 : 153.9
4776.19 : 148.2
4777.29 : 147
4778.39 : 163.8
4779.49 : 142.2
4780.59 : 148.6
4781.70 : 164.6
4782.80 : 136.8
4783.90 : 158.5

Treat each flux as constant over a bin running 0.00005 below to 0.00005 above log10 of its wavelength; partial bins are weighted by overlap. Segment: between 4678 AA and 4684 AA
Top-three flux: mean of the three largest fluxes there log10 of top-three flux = 2.18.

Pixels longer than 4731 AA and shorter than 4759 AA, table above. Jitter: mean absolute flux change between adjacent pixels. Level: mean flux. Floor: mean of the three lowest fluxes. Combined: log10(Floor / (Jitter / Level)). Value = 3.36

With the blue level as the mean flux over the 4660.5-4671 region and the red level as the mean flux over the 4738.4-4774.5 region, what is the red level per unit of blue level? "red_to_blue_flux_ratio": 1.06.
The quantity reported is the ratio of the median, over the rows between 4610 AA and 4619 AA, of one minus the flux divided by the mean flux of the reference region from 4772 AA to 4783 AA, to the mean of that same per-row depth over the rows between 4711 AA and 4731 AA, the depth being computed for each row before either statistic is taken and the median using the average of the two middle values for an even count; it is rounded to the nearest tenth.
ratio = 0.9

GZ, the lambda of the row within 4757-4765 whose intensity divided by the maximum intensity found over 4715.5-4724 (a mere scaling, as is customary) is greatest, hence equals 4761.92 AA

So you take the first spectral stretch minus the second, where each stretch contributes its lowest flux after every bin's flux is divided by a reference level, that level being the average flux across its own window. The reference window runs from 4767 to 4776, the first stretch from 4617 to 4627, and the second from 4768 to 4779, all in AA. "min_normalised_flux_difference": 0.15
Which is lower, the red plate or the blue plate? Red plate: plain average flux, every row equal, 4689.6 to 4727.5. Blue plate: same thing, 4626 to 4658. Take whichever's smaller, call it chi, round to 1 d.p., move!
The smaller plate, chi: 144.0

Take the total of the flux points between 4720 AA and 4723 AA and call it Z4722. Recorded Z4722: 452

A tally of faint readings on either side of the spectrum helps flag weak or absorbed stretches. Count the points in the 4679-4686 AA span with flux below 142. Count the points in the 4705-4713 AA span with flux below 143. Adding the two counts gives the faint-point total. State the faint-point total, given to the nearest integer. 8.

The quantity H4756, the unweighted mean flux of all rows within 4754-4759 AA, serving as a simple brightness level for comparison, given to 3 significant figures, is 144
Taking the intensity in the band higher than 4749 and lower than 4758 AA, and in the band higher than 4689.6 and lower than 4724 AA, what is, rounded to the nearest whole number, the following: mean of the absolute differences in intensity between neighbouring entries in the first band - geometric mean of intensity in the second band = -129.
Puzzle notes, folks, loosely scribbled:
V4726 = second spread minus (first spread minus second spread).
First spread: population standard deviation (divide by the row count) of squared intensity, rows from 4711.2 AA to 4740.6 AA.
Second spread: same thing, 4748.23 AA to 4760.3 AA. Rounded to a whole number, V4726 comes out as 4444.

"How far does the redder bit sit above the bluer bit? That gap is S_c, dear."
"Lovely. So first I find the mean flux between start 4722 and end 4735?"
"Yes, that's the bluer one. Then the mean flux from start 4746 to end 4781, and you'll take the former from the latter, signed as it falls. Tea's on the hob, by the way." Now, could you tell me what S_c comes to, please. 4.2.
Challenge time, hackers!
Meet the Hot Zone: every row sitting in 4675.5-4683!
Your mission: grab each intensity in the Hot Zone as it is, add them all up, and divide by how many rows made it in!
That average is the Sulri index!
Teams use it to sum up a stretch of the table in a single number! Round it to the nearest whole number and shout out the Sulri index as 141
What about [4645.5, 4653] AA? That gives 144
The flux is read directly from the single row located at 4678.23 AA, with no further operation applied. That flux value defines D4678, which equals 138.2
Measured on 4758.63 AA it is 154.7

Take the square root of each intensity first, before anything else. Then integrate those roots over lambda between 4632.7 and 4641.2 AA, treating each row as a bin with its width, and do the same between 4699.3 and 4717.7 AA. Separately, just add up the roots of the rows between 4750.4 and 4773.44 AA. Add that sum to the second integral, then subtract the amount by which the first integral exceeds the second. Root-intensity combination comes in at 589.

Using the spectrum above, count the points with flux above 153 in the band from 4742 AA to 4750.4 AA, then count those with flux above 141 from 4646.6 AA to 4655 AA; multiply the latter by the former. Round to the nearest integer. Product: 35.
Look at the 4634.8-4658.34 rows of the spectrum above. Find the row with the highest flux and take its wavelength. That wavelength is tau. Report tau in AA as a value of 4643.89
